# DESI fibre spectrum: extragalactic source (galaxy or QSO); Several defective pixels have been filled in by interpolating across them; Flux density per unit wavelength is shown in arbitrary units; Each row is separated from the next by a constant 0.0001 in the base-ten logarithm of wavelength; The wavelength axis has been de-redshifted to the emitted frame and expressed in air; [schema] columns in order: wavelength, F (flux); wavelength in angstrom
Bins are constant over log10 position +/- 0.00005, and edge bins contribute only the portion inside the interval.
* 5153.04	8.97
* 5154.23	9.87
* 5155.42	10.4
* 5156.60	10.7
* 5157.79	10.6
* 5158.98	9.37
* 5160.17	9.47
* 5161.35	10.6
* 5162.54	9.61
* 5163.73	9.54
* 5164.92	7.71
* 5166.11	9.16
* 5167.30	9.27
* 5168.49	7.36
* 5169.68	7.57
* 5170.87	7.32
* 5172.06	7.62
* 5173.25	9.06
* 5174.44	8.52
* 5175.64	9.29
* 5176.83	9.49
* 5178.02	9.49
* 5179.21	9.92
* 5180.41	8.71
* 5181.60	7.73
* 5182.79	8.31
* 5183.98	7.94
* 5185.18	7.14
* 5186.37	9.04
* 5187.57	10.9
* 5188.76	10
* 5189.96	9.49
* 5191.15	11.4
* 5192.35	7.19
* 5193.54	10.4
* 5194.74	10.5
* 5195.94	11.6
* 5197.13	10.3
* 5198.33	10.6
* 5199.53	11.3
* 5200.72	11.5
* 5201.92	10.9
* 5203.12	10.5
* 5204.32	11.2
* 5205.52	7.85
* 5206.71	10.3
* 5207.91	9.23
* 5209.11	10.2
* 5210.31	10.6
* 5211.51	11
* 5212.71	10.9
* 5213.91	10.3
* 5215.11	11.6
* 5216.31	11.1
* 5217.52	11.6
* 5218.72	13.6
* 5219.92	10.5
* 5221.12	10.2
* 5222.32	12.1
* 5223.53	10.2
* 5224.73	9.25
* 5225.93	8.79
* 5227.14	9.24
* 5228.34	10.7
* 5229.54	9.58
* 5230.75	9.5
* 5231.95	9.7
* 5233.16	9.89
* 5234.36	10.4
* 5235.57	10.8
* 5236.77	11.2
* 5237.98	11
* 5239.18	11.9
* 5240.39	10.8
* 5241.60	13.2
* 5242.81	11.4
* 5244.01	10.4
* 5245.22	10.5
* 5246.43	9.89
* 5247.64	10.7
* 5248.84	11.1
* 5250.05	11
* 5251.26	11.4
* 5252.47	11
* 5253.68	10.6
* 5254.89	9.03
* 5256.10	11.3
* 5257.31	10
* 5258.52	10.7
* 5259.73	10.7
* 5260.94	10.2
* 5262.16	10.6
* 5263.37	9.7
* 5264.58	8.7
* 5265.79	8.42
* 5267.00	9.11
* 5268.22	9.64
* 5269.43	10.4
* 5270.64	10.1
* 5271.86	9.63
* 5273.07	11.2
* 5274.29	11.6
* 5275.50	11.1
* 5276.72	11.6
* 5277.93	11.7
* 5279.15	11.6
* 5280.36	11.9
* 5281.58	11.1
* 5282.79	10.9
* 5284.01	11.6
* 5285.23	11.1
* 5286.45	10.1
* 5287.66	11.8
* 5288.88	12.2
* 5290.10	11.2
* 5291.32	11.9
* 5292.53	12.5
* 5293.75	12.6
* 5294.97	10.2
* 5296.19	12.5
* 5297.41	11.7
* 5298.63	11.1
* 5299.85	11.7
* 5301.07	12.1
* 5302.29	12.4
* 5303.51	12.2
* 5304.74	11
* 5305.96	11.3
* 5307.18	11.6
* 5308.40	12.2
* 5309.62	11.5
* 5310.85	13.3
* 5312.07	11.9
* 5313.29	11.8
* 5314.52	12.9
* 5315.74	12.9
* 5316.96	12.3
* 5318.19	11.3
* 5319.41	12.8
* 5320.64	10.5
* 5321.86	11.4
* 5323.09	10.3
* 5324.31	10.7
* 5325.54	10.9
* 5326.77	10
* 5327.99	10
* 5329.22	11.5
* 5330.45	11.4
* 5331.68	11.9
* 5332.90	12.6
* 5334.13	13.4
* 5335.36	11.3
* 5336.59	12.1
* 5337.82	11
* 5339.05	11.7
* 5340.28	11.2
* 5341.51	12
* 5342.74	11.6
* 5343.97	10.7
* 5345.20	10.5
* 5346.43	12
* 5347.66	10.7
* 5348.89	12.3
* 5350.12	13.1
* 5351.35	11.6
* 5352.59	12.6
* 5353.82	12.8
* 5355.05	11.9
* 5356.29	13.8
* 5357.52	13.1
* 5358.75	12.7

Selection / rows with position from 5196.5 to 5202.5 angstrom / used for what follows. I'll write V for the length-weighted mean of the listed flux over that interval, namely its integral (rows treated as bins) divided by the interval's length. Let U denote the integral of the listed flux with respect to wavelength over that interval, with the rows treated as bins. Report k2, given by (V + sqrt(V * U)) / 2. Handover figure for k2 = 18.9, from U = 66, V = 10.9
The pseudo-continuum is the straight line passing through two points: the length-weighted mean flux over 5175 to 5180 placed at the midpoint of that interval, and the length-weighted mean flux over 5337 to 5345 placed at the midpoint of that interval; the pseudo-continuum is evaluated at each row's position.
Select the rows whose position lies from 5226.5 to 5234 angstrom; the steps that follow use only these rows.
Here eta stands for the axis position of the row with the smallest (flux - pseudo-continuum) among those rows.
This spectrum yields 5227.14 angstrom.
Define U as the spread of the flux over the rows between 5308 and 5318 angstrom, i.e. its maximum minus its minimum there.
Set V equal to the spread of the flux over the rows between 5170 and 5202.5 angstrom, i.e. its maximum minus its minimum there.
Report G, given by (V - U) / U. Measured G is 1.5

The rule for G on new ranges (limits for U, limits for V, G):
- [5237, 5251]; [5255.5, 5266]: -0.1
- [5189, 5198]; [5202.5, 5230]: 0.3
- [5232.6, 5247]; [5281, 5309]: -0.2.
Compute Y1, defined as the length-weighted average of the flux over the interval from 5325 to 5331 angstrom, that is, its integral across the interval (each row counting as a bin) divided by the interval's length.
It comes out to 10.7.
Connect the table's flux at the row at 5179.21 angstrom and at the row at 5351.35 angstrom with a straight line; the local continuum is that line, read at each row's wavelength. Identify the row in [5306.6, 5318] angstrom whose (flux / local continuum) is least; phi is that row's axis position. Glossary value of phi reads 5309.62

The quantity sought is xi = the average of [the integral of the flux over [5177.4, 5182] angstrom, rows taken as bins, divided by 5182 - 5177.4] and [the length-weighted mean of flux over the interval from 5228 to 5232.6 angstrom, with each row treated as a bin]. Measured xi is 9.4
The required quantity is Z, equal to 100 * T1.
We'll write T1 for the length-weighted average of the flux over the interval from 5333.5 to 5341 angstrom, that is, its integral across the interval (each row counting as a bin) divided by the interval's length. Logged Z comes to 1178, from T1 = 11.8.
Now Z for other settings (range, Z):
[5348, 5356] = 1238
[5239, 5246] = 1129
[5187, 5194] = 989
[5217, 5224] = 1139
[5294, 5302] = 1163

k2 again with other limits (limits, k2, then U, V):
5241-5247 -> 19.1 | 66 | 11.1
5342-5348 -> 19.2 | 67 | 11.1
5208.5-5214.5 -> 18.3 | 64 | 10.6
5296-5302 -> 20.4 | 71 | 11.8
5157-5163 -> 17.2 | 60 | 10.0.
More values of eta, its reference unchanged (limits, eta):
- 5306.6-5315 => 5309.62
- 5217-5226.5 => 5225.93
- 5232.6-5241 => 5233.16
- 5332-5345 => 5343.97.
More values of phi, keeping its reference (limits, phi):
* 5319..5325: 5323.09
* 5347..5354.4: 5347.66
